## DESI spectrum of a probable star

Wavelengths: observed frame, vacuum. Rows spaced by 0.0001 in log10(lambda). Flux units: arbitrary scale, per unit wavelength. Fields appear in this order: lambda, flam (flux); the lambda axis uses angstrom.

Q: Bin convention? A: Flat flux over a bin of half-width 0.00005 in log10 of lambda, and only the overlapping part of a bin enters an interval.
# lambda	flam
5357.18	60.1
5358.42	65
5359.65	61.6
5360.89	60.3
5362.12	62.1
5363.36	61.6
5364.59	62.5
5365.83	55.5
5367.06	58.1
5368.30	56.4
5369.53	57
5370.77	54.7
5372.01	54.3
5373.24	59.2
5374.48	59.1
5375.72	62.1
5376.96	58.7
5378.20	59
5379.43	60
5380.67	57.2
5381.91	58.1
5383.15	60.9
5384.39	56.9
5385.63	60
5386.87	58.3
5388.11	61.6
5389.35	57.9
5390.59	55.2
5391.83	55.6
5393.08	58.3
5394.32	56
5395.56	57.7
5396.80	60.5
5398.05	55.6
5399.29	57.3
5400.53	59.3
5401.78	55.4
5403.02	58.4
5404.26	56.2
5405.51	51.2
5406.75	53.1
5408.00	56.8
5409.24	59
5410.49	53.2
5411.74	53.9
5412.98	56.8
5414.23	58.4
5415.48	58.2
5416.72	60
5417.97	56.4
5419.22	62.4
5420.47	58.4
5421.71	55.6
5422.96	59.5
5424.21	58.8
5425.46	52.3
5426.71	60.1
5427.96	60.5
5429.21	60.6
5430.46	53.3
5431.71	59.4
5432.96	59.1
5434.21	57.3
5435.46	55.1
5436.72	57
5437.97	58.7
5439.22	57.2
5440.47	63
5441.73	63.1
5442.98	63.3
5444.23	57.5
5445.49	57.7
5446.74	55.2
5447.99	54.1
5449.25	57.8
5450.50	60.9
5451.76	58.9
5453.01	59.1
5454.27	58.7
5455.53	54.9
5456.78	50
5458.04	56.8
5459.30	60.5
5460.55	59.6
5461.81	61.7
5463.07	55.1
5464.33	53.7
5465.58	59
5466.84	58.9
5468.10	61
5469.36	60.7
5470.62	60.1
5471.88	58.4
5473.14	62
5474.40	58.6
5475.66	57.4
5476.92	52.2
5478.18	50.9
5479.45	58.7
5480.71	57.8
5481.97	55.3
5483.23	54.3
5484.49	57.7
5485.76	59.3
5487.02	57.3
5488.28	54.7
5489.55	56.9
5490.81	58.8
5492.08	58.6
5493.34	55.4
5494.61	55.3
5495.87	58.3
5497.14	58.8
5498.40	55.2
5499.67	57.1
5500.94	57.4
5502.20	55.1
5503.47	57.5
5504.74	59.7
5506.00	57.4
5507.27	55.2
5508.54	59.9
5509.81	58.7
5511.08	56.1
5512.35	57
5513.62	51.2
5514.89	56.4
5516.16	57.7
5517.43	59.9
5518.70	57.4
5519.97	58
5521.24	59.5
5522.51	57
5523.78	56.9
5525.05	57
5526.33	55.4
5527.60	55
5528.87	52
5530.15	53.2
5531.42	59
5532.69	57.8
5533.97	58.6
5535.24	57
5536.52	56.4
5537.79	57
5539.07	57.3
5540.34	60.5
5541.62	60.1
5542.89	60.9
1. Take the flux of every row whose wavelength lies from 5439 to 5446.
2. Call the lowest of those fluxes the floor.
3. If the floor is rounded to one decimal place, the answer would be 57.2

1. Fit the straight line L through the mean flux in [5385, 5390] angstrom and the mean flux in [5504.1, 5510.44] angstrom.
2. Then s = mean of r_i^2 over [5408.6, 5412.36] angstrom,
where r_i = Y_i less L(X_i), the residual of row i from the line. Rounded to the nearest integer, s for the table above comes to 21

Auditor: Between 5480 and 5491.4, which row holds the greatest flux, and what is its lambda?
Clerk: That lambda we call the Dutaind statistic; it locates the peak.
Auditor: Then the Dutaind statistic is 5485.76 angstrom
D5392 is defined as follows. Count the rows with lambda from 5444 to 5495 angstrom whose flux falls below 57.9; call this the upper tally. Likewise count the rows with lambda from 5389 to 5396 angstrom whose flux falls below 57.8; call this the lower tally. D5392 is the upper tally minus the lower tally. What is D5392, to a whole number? 18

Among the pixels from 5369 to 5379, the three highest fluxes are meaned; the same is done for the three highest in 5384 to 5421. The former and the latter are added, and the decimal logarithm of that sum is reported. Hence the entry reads 2.09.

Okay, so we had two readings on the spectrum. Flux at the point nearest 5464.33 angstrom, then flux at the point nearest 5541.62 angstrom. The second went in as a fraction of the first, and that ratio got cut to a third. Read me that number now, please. 0.37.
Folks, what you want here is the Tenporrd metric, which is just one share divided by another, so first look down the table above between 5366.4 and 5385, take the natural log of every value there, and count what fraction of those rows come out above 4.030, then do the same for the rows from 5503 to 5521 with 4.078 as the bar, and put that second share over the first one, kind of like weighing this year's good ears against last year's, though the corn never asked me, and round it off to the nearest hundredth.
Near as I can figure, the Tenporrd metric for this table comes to 0.25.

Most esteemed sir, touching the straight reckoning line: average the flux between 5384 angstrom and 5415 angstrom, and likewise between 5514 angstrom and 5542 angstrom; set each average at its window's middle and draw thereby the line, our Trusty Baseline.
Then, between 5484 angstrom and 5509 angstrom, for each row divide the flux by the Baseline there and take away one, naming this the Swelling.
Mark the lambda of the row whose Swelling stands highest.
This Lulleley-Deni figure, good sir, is 5508.54 angstrom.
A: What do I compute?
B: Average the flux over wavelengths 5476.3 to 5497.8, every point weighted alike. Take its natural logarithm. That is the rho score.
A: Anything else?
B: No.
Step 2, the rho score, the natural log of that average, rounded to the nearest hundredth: 4.03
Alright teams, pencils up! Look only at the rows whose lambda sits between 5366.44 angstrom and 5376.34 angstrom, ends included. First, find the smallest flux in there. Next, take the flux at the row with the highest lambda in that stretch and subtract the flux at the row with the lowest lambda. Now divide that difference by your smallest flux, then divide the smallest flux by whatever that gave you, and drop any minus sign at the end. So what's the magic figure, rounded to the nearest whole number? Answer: 737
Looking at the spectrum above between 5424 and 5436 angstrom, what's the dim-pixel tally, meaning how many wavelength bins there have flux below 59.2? 6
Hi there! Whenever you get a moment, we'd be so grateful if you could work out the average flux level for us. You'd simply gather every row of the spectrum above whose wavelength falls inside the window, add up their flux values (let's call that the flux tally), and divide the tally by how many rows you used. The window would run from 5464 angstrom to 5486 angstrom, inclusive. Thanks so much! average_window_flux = 57.6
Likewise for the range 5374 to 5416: 57.5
